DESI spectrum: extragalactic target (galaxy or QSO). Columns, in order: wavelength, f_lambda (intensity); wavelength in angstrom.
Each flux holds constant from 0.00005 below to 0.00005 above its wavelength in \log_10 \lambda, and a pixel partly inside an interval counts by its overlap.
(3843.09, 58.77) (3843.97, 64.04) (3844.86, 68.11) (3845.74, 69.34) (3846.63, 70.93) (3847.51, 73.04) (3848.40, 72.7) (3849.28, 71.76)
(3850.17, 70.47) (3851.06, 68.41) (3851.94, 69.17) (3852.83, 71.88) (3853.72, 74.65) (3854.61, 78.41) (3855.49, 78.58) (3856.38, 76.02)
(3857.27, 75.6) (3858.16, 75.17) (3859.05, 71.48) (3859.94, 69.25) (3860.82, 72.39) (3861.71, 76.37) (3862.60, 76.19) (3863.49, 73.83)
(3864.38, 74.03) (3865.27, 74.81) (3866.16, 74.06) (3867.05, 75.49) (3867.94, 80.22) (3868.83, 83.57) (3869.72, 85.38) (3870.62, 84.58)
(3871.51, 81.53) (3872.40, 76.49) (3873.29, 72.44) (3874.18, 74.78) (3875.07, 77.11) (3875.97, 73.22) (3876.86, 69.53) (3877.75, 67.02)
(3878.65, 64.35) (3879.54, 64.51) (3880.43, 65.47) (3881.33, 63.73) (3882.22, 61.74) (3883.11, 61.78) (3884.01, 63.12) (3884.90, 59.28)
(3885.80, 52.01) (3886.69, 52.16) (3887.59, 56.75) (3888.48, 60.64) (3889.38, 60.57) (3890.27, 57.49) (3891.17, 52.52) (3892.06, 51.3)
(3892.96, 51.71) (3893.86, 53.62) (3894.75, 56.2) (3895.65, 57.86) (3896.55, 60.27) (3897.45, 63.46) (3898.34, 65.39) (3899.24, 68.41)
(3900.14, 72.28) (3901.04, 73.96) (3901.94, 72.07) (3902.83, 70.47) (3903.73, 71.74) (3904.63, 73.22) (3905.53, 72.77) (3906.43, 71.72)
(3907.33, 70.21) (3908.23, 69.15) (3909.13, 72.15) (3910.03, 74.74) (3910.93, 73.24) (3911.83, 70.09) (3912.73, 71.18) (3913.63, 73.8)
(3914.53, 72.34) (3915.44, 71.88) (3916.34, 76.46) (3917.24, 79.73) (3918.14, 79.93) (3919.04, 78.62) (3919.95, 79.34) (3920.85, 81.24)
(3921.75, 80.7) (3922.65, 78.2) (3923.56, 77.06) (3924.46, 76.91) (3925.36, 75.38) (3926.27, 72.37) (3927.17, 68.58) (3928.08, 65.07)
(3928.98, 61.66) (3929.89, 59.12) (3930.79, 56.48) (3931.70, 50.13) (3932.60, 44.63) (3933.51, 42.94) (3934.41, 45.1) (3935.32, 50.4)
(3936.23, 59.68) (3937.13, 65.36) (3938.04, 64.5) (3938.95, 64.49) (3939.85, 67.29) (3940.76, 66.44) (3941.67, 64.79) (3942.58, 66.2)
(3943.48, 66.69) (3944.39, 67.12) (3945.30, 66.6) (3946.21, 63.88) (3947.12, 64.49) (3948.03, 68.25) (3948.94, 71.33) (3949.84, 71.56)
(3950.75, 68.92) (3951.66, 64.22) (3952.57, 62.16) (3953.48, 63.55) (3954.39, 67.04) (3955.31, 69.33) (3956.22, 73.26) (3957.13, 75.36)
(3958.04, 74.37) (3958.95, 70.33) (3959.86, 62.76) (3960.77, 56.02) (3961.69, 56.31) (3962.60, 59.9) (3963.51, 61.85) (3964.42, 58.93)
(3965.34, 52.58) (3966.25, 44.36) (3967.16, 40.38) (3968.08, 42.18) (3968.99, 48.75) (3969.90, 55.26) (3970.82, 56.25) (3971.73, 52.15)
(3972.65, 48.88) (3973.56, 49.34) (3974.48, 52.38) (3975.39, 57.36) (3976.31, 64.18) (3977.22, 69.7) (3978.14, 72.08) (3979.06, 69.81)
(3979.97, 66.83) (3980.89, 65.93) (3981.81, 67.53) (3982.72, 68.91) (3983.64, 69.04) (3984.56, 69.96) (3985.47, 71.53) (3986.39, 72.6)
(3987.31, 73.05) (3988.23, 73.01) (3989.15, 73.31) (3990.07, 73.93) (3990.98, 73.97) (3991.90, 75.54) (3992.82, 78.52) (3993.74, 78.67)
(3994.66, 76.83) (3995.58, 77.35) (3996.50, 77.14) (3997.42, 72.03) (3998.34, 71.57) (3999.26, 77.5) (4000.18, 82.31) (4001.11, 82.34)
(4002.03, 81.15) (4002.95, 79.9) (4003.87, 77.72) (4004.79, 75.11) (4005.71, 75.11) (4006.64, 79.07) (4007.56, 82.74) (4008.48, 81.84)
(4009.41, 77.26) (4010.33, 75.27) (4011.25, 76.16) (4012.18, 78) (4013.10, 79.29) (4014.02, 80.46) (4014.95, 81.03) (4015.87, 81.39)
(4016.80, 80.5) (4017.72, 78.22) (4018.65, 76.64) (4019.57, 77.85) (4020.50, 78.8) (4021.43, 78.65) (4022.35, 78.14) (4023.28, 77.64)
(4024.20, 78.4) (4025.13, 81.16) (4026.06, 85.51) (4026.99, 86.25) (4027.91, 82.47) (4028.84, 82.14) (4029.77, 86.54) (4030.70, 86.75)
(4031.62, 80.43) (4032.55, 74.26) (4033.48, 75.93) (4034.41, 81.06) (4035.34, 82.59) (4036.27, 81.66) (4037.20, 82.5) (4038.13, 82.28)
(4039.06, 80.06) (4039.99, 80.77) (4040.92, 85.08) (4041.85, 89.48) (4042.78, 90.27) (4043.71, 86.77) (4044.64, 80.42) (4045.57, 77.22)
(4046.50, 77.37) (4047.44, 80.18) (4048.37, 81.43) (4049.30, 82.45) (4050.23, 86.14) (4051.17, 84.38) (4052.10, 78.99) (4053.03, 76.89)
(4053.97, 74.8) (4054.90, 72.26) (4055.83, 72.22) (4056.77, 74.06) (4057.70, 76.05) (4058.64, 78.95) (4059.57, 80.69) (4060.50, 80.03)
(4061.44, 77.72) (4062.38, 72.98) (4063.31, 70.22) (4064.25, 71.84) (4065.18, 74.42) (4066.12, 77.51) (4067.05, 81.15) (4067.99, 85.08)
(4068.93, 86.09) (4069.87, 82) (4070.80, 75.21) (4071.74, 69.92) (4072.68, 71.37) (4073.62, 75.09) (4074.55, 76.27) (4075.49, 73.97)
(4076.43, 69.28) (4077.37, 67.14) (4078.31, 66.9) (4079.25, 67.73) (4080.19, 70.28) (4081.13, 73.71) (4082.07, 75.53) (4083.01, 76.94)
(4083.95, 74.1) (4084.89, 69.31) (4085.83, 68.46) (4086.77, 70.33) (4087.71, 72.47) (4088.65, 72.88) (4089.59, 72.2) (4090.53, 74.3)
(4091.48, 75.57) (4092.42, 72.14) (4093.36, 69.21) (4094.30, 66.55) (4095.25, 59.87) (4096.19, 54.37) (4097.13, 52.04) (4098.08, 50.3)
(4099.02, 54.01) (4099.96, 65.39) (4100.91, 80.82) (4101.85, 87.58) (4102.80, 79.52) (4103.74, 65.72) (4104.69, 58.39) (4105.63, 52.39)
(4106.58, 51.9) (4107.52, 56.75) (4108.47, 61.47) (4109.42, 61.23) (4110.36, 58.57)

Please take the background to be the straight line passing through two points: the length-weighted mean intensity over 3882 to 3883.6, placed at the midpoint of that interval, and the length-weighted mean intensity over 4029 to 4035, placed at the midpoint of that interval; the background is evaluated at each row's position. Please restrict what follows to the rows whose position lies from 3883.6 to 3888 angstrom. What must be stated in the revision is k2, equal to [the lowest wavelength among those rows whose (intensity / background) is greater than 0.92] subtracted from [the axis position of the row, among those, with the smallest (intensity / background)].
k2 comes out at 1.8 angstrom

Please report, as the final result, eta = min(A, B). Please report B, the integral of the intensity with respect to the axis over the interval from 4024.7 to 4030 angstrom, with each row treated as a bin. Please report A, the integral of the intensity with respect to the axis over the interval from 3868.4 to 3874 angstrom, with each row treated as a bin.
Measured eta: 444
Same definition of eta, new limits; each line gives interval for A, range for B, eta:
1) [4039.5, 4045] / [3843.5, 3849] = 384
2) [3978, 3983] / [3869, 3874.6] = 342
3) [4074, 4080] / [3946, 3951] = 342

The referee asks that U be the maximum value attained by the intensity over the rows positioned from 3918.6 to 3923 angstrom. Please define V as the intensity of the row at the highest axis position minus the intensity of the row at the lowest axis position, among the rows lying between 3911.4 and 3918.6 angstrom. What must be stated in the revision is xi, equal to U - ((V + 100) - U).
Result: 53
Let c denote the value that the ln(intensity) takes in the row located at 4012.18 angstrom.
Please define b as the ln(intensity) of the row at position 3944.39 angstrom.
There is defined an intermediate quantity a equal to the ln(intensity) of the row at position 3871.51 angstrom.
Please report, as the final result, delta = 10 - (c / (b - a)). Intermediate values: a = 4.40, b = 4.21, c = 4.36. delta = 32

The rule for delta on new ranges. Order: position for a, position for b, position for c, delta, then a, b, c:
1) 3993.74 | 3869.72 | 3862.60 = -43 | 4.37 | 4.45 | 4.33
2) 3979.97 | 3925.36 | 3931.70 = -23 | 4.20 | 4.32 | 3.91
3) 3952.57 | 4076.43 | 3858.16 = -30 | 4.13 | 4.24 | 4.32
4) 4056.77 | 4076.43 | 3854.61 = 75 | 4.30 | 4.24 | 4.36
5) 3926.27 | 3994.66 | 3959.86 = -59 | 4.28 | 4.34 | 4.14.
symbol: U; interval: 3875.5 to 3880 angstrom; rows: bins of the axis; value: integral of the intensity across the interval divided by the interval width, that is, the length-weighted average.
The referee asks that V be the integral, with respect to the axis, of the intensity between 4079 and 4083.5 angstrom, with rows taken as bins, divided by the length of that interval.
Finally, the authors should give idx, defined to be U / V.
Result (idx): 0.93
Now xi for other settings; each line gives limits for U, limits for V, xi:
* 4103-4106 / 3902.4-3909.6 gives 30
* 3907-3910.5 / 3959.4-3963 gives 52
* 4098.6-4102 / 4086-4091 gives 71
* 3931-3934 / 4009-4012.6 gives 0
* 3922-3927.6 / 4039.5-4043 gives 47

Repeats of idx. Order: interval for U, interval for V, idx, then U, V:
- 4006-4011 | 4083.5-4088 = 1.11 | 79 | 71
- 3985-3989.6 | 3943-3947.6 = 1.10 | 73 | 66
